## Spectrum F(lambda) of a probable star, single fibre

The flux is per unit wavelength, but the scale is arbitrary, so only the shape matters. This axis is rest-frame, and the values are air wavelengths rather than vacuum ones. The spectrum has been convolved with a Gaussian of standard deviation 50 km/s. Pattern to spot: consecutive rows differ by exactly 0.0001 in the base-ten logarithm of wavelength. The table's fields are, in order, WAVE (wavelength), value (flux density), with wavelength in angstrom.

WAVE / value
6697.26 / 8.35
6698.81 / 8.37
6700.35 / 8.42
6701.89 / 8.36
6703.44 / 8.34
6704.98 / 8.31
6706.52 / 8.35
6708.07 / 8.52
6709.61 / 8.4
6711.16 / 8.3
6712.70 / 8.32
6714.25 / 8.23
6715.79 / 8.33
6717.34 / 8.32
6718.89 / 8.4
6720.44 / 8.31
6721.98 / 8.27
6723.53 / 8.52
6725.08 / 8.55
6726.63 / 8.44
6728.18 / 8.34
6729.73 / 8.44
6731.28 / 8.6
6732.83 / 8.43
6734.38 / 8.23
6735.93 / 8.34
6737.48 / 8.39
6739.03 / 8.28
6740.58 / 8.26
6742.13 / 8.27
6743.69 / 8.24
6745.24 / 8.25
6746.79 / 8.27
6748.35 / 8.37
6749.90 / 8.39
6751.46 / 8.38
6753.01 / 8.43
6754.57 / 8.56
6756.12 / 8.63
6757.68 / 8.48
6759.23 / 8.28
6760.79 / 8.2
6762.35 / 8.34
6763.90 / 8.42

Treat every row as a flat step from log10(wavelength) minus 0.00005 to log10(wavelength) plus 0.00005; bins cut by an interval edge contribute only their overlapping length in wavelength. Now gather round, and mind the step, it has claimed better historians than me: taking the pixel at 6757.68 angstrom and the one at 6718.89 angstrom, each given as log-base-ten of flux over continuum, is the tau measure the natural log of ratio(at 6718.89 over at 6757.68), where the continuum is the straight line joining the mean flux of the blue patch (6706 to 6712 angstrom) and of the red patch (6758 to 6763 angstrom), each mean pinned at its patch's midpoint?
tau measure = -1.9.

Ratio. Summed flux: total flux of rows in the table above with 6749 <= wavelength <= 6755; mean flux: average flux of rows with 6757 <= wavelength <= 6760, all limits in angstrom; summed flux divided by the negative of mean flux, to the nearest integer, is -4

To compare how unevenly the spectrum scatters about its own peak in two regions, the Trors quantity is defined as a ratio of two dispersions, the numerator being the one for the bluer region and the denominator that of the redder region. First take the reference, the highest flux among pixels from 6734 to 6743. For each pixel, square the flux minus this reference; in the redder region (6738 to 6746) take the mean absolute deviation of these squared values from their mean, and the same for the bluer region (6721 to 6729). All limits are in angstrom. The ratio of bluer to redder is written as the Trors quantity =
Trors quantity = 2.5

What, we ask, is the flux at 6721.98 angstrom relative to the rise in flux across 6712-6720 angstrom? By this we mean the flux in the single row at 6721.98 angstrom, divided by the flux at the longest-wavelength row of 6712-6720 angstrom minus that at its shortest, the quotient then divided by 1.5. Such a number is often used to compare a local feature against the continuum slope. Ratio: 69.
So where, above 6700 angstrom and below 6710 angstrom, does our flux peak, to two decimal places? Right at 6708.07 angstrom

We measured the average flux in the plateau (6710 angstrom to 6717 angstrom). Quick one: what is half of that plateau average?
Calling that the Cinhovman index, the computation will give 4.15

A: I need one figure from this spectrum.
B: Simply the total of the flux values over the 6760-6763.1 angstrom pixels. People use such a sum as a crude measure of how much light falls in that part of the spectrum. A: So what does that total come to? 16.5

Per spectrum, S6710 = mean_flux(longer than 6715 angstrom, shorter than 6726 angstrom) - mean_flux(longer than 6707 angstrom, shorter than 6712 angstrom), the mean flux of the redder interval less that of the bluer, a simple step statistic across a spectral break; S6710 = -0.02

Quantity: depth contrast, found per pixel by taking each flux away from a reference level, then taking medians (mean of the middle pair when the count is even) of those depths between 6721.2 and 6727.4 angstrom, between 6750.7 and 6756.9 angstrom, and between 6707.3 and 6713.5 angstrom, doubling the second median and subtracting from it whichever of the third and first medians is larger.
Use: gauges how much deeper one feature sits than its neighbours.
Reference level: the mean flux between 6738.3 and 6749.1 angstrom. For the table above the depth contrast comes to -0.4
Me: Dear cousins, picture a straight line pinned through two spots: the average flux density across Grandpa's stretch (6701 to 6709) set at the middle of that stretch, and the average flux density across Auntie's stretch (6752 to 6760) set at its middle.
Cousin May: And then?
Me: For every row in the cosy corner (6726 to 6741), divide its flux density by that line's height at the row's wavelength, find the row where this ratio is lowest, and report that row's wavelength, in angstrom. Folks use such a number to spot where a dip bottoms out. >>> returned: 6734.38 angstrom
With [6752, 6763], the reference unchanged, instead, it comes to 6760.79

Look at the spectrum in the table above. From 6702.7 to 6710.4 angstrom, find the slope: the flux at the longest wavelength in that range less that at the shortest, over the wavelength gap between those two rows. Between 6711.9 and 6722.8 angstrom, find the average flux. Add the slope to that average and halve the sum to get 4.16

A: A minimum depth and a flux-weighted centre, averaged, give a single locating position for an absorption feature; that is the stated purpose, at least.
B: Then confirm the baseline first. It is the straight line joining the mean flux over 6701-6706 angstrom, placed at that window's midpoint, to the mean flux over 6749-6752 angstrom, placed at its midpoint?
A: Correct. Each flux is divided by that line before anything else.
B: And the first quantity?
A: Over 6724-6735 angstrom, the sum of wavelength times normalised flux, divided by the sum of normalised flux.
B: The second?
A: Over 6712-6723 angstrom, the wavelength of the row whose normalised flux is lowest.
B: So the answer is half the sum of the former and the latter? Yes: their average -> 6722.0 angstrom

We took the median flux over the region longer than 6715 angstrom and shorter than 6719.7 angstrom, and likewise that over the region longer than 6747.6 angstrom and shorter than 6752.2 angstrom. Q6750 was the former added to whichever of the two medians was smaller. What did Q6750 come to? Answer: 16.7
